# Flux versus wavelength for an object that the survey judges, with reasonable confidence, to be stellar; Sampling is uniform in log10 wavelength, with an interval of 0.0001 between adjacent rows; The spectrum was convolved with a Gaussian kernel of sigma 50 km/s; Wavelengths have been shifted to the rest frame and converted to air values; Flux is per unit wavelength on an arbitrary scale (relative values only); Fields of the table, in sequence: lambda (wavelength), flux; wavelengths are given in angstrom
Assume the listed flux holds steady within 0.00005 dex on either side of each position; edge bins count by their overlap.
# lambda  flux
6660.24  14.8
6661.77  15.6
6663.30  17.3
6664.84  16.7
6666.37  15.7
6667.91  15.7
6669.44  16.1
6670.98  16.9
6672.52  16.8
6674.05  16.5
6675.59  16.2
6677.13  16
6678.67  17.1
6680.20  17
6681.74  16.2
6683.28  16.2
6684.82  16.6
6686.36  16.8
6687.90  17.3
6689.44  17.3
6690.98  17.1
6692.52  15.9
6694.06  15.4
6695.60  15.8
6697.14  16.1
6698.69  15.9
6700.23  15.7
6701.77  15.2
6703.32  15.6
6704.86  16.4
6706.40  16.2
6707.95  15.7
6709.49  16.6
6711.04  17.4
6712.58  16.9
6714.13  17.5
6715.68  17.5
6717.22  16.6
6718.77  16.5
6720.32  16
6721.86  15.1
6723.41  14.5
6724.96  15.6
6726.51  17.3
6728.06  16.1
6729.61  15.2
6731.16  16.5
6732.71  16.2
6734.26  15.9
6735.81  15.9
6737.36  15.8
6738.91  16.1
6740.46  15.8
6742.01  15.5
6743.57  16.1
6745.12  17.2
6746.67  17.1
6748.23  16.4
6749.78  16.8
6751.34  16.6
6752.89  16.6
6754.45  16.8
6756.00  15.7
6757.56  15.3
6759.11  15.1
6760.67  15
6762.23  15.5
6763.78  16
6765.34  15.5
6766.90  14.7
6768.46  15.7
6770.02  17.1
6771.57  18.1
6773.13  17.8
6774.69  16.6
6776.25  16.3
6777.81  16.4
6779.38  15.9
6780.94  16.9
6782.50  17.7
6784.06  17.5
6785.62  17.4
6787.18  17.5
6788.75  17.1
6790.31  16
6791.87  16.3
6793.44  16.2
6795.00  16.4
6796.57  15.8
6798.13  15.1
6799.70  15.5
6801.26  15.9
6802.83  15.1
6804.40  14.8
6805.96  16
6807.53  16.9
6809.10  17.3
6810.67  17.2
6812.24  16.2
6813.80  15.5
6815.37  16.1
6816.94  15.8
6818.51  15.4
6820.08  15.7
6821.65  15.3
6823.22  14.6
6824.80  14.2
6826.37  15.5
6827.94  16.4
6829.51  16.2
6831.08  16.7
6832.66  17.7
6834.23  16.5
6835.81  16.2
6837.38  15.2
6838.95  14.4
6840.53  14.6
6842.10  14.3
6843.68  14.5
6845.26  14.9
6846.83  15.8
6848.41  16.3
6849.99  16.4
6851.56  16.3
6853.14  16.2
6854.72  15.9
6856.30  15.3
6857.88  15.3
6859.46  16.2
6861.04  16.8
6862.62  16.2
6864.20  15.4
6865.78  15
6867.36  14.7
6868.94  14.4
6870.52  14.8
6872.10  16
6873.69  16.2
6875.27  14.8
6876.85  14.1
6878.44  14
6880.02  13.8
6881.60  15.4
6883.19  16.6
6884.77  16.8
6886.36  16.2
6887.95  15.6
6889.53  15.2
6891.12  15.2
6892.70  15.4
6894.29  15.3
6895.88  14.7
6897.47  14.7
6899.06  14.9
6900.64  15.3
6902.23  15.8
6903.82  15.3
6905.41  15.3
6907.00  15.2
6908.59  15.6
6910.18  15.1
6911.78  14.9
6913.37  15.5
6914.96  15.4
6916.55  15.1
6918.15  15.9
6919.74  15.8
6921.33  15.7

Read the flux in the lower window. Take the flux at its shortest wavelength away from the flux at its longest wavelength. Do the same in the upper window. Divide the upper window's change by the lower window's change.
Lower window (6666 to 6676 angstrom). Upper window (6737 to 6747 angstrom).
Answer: 3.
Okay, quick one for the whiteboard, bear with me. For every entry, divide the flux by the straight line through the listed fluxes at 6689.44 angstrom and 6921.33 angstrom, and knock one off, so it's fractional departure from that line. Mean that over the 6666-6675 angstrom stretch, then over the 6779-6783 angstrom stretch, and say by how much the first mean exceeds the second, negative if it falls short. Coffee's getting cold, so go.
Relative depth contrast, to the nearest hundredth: -0.08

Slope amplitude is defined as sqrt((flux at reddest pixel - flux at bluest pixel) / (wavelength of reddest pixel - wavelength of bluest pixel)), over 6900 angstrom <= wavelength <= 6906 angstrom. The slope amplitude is 0.00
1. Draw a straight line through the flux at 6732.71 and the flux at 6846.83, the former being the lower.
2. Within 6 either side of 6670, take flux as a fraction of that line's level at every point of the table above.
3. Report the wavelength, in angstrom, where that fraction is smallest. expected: 6666.37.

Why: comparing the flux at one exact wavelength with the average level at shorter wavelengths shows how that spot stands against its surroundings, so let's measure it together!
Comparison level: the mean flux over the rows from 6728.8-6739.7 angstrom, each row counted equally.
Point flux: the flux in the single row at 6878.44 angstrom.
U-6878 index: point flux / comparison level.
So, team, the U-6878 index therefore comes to 0.88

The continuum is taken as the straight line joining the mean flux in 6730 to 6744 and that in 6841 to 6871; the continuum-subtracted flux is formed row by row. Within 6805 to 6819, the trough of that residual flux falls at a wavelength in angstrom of 6818.51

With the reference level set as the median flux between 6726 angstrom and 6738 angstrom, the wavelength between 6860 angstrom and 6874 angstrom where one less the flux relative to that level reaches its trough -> 6861.04 angstrom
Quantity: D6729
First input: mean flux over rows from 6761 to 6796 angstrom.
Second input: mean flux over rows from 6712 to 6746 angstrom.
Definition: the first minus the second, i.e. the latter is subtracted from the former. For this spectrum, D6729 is 0.4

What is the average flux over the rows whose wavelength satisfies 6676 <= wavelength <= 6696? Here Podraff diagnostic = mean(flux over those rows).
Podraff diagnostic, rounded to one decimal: 16.5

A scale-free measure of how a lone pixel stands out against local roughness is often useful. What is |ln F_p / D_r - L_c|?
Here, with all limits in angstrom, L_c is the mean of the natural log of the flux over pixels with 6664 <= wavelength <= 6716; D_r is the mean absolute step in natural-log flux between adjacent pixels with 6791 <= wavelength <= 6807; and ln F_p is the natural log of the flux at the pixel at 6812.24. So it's 80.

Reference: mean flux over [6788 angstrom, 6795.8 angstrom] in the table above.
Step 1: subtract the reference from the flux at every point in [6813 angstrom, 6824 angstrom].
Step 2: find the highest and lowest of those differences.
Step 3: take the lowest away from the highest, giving 1.50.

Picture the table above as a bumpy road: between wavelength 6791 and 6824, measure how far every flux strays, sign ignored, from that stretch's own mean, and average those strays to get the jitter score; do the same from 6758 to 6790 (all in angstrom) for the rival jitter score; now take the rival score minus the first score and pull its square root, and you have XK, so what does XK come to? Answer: 0.6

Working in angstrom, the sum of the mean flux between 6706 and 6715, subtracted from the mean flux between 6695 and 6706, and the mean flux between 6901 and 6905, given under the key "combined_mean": 14.6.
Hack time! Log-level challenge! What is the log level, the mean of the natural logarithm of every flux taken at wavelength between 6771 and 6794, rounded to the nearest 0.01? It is 2.83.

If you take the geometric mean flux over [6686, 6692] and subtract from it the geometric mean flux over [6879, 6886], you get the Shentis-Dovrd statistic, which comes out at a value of 1.5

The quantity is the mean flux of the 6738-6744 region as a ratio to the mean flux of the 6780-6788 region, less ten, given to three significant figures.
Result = -9.09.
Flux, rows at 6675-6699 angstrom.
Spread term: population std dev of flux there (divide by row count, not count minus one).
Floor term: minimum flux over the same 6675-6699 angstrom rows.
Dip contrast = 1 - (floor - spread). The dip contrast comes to -13.8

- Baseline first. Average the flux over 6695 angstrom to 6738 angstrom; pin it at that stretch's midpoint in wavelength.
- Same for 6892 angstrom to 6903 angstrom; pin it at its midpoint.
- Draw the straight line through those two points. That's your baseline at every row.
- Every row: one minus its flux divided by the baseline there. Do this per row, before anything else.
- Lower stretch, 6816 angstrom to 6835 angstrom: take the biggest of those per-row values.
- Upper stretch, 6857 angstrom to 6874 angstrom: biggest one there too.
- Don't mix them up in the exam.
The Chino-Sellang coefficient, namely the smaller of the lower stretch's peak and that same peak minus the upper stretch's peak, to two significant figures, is 0.027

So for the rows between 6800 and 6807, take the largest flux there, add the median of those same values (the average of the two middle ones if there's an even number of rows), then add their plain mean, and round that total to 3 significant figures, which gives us 47.0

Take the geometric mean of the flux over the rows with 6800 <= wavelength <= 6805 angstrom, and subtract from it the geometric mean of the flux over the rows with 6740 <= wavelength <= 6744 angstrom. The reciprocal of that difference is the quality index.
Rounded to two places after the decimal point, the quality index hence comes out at -1.86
